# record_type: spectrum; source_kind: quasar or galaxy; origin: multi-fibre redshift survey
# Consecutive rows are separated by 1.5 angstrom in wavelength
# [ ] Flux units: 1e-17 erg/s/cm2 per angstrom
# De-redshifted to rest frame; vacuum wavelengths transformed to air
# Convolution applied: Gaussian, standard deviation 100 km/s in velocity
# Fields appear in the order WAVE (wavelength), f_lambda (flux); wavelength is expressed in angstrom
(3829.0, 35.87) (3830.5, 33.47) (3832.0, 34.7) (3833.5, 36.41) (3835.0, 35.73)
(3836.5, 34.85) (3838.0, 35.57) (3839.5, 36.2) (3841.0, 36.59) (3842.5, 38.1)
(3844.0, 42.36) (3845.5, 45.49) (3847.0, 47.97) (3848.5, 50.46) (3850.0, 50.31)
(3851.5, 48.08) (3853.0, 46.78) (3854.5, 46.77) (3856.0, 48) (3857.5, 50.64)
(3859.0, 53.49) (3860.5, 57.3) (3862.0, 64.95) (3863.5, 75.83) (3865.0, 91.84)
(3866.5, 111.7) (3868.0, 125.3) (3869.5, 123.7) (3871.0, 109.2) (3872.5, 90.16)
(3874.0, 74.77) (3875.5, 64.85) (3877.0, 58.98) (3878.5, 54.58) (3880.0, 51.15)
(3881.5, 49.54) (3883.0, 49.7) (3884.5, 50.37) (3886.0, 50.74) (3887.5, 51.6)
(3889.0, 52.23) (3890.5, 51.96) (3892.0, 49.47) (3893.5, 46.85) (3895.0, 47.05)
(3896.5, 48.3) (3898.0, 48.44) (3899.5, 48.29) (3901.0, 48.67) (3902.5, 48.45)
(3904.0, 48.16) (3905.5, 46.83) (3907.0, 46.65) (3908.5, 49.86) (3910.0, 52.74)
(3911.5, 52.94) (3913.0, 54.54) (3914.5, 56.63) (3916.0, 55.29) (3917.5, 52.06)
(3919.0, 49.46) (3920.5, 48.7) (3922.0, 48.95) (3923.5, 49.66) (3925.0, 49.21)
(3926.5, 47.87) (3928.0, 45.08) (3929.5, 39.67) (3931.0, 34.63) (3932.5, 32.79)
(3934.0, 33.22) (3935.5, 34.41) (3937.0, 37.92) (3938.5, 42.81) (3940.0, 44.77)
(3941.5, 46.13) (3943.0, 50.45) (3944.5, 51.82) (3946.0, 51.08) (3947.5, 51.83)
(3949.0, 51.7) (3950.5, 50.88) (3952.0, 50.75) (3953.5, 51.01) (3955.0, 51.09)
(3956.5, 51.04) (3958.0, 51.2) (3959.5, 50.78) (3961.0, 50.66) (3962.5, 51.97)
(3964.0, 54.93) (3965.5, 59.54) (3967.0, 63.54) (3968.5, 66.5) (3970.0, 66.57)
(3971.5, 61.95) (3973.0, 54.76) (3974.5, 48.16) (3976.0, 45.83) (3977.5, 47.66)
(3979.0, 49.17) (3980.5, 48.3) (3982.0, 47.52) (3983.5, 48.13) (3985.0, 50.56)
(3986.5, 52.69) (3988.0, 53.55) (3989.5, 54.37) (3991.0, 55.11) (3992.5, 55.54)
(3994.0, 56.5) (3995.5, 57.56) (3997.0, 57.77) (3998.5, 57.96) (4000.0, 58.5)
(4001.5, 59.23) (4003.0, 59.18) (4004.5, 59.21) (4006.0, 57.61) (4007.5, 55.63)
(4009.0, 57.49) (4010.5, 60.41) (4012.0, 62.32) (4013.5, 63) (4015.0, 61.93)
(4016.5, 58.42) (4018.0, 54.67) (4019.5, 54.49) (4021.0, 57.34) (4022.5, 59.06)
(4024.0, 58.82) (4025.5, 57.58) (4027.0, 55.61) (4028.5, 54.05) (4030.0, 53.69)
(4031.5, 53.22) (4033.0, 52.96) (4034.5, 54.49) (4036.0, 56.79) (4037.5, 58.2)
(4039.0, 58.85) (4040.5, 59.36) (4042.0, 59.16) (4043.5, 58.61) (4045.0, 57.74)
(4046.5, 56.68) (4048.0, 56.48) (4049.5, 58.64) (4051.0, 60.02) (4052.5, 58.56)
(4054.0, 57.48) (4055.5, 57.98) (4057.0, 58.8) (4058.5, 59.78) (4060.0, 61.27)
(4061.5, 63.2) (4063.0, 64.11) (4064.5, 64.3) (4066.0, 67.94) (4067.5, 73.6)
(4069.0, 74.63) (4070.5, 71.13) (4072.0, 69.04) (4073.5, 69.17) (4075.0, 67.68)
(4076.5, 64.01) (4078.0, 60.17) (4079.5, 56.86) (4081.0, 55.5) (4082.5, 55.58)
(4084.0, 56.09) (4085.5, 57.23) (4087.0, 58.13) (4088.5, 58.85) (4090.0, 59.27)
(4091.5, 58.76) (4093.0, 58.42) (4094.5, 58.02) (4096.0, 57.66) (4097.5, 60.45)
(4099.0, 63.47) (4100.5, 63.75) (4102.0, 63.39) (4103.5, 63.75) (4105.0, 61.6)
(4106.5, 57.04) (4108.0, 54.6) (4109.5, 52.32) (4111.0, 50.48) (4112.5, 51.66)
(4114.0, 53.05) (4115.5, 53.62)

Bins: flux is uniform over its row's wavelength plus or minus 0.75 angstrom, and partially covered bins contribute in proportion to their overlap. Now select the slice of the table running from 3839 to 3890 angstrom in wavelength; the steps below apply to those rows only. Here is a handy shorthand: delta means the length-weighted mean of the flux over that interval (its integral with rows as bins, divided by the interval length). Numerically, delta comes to 62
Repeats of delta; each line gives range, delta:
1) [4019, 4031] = 56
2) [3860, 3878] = 87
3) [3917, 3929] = 49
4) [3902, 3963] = 48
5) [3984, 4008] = 56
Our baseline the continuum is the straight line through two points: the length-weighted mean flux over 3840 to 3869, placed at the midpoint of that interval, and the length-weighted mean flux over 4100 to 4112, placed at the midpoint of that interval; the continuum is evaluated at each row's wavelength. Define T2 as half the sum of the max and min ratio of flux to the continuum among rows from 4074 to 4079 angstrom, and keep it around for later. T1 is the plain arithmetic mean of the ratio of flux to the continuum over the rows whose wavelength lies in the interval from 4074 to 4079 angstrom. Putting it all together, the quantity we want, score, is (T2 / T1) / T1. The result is 0.91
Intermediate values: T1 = 1.10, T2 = 1.1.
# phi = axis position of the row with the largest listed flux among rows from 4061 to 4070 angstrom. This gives 4069.0 angstrom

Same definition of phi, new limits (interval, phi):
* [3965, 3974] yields 3970.0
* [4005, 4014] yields 4013.5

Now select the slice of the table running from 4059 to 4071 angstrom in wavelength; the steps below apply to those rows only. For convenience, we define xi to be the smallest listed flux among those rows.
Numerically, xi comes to 61.27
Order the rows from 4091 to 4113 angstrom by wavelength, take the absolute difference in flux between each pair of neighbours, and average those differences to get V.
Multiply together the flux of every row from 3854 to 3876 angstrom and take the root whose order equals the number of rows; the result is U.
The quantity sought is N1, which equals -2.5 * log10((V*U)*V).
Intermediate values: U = 75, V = 1.6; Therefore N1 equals -5.7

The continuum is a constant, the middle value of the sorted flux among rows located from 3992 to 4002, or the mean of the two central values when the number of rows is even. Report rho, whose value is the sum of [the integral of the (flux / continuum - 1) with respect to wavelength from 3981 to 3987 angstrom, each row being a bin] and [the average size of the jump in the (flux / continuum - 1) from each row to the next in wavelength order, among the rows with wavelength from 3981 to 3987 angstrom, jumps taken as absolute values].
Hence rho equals -0.8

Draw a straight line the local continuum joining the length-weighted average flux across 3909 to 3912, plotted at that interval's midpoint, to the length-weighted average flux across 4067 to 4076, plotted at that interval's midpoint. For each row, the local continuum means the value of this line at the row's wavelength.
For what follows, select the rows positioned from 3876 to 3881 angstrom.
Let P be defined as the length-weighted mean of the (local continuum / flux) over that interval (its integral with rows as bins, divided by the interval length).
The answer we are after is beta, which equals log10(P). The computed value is -0.049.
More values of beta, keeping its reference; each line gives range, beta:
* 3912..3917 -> -0.017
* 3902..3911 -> 0.029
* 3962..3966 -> 0.025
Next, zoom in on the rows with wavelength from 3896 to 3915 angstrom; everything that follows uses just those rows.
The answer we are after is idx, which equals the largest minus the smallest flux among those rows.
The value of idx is 10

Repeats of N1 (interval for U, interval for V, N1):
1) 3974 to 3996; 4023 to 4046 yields -4.3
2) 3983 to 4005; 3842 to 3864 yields -6.9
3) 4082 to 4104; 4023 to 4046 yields -4.4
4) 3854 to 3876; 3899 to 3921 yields -5.5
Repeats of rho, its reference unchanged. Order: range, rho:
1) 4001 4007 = 0.1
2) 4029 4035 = -0.4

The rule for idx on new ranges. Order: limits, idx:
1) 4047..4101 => 19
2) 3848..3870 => 79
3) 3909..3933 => 24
